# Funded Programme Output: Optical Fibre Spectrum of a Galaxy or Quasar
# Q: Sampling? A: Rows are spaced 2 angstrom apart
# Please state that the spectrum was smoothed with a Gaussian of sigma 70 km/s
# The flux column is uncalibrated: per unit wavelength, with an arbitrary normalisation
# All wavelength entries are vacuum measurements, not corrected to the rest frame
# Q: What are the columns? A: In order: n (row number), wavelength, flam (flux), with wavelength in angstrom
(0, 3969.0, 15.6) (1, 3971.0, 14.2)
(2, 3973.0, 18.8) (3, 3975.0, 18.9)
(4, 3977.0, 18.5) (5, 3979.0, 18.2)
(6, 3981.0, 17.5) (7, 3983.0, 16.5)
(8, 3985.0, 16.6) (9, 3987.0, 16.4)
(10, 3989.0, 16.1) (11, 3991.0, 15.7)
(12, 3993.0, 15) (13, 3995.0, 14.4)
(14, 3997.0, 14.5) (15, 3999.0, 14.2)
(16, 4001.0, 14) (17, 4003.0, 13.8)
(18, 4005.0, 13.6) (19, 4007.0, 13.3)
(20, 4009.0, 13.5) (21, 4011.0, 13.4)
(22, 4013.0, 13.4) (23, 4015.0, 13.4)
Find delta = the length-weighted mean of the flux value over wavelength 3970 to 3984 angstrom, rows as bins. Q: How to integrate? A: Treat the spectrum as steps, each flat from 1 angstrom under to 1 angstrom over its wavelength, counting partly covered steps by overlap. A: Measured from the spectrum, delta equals 17.5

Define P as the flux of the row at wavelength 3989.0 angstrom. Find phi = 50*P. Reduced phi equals 805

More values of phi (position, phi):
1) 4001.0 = 700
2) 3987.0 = 820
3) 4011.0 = 670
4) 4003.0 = 690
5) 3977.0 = 925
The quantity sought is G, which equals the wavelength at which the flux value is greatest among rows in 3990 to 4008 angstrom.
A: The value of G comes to 3991.0 angstrom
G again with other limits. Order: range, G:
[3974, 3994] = 3975.0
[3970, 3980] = 3975.0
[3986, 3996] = 3987.0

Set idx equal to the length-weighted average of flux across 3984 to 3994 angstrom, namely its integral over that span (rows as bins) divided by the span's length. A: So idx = 16.0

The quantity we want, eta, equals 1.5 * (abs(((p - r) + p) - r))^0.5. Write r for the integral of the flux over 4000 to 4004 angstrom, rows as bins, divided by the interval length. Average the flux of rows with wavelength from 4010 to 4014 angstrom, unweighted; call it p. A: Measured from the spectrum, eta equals 1.5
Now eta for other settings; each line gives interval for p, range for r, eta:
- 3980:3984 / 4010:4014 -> 4.0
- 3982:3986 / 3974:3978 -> 3.1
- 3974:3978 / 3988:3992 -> 3.5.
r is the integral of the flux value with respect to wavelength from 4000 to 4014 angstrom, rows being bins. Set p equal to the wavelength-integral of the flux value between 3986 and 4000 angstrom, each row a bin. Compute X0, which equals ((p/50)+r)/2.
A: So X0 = 97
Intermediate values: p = 213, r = 190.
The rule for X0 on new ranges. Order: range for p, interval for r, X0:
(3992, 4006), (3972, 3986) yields 127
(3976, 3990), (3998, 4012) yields 98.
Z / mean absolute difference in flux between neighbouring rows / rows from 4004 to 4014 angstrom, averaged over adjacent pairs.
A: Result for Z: 0.15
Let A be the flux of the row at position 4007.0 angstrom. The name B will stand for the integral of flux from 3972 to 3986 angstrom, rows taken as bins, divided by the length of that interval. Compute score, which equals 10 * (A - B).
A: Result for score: -46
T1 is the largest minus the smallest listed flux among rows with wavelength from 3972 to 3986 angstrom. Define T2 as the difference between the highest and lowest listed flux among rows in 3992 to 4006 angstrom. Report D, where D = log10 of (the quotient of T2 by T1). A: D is -0.2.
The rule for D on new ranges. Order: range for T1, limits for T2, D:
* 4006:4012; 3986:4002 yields 1.1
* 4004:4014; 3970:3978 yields 1.2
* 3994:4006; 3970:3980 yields 0.7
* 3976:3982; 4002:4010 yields -0.3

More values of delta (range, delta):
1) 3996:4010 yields 13.8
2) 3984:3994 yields 16.0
